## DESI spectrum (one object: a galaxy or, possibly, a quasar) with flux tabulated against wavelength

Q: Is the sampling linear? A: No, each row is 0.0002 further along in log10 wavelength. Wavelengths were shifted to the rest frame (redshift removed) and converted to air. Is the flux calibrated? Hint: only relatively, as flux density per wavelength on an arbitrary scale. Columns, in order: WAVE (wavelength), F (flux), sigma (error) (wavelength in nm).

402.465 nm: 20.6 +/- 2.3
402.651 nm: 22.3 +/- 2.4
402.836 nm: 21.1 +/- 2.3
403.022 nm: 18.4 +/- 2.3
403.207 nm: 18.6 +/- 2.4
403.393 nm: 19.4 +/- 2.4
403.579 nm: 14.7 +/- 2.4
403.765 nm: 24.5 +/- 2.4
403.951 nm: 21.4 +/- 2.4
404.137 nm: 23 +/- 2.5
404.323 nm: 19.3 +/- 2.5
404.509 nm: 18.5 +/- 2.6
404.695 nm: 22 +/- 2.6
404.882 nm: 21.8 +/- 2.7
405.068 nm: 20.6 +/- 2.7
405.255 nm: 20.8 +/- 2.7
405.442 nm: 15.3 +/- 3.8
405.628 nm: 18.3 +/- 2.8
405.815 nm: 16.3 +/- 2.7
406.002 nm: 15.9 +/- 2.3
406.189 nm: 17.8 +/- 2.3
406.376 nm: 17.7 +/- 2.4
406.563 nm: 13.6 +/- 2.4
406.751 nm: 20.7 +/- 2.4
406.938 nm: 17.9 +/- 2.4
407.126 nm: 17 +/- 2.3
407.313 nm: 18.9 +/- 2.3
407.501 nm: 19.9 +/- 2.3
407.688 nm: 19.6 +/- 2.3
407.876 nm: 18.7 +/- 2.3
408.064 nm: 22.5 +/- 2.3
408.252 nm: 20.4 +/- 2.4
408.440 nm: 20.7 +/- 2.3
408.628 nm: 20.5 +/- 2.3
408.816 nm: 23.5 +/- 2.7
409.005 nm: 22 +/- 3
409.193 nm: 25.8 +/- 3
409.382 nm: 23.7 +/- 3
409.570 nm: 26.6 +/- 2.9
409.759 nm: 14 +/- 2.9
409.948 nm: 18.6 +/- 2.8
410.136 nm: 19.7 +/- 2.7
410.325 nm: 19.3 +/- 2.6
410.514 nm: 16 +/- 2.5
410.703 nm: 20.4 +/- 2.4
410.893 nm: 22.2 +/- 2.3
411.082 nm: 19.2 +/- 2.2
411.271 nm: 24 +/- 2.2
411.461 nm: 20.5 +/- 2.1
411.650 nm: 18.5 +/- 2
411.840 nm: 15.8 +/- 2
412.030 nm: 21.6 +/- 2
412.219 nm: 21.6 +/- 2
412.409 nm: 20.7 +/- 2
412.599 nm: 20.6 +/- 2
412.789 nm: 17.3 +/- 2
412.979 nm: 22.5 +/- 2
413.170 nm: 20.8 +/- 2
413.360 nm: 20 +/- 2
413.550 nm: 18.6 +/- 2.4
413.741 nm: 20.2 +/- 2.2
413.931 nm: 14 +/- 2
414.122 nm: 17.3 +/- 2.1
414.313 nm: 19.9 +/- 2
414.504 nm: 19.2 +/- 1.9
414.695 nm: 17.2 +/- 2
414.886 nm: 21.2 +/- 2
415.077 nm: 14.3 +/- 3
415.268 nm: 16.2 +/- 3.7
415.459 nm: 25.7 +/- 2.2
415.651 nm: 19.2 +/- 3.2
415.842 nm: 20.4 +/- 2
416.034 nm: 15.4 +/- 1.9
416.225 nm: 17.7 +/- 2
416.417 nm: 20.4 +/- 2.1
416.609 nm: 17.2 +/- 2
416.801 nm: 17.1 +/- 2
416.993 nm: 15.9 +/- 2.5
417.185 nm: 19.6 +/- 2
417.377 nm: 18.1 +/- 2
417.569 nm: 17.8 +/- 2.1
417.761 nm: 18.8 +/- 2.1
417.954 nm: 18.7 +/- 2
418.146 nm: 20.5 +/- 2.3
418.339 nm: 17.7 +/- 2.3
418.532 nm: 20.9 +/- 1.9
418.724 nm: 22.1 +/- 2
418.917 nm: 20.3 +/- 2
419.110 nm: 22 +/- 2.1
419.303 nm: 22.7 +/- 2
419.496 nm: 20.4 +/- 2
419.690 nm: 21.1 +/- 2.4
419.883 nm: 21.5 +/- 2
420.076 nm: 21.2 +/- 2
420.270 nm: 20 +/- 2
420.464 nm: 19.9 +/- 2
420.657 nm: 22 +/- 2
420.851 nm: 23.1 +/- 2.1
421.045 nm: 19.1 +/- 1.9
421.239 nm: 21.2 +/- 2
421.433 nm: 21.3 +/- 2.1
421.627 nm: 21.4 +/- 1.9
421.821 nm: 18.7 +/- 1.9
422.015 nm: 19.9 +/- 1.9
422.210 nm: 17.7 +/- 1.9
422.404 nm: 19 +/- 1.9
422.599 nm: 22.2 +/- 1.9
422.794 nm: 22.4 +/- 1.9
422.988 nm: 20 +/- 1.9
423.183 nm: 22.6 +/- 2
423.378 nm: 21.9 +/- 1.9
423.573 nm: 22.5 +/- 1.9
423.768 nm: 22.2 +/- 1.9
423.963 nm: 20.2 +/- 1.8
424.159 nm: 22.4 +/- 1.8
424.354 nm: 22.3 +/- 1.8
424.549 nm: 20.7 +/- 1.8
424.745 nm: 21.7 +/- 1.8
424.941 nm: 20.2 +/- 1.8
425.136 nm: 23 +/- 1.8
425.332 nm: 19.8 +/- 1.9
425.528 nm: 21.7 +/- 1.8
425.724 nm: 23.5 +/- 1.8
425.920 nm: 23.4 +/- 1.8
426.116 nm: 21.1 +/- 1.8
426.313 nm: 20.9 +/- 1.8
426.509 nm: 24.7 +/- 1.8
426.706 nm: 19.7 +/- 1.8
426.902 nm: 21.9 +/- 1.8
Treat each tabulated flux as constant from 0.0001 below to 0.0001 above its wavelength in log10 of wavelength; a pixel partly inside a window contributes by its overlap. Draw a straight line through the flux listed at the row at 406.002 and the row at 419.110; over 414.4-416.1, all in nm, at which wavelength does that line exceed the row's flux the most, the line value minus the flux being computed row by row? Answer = 415.077 nm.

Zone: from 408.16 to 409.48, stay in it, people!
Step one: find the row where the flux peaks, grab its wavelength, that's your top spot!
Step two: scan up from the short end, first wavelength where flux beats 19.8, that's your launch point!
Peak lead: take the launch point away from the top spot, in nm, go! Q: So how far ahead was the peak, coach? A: 0.94 nm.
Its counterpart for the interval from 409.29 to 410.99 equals 0.19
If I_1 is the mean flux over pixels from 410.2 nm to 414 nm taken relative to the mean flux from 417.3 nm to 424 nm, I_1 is 0.96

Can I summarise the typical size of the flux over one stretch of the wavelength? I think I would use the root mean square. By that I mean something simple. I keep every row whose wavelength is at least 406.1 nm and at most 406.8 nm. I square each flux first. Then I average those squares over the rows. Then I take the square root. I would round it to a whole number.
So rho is 18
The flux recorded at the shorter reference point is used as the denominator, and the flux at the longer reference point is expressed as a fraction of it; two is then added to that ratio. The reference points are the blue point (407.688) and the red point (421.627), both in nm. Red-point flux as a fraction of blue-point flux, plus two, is 3.09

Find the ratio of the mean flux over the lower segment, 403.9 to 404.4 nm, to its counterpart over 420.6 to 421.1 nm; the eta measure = 0.99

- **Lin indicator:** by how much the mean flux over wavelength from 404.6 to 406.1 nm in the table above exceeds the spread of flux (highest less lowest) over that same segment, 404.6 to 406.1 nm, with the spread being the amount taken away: 12.2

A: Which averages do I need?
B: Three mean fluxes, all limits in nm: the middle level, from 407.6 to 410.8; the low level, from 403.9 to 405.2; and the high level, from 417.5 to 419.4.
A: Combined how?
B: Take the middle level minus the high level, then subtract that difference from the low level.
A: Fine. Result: 20.4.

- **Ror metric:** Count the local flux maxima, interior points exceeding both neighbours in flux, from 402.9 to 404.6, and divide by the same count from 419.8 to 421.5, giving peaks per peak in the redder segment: 3.0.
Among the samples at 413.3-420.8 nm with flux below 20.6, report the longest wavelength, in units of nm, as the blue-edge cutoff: 420.464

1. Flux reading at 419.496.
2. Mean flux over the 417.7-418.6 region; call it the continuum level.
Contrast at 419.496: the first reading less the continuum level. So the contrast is 1.1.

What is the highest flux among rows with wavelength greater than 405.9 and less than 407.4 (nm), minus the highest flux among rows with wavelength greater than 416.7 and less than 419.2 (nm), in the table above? -1.4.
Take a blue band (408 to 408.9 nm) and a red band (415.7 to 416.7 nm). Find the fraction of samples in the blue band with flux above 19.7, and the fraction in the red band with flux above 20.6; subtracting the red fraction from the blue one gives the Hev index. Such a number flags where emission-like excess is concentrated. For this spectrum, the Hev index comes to 1.0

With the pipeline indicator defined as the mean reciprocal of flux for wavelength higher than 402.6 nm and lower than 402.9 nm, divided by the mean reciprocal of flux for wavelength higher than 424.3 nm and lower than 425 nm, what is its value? 0.98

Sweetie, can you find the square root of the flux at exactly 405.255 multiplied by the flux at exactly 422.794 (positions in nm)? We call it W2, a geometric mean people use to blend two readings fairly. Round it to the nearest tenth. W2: 21.6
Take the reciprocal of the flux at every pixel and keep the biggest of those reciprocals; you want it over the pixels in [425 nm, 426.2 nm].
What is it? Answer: 0.051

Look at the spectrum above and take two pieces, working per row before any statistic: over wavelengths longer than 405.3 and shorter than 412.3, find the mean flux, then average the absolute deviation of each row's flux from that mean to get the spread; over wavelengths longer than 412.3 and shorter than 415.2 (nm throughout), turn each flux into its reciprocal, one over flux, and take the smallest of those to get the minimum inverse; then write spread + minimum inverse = 2.4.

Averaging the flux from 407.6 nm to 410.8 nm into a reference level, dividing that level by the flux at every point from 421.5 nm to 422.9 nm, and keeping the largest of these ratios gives 1.17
